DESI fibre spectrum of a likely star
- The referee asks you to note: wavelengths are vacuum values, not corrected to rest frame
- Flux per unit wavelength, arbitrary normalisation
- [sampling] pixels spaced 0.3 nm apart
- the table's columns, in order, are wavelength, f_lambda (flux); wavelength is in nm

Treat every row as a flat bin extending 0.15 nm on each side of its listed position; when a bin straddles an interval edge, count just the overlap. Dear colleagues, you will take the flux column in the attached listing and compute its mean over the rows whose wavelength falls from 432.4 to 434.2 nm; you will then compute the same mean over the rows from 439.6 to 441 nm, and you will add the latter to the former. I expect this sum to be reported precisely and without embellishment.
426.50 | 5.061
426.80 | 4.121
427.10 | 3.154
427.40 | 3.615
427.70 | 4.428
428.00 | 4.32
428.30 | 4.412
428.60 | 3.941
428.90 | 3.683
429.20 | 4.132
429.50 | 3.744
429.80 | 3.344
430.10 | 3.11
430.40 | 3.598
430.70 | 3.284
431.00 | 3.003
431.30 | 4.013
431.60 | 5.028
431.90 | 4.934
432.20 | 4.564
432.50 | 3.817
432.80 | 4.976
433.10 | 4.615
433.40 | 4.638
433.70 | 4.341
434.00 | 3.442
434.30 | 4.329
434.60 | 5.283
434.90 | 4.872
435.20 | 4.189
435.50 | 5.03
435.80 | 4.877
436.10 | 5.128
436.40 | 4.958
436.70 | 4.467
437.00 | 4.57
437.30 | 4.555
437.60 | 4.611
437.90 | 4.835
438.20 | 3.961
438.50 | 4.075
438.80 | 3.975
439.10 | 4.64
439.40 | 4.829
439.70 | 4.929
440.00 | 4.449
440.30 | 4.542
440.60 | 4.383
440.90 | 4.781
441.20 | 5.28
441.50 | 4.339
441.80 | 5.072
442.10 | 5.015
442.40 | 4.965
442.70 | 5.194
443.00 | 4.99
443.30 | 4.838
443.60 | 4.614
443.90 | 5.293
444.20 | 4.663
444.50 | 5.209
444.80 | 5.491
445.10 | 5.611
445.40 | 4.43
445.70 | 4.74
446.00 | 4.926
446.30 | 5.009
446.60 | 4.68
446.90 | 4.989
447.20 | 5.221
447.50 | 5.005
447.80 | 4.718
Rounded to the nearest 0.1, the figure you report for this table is 8.9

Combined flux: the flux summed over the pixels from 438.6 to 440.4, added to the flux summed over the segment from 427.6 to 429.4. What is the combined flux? 52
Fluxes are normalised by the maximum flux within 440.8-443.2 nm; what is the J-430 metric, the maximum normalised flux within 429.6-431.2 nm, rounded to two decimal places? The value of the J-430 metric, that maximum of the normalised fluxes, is 0.68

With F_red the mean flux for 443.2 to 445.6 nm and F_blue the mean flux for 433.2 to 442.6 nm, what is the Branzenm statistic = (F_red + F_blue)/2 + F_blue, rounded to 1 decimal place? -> 9.4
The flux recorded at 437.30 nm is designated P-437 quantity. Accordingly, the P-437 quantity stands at 4.555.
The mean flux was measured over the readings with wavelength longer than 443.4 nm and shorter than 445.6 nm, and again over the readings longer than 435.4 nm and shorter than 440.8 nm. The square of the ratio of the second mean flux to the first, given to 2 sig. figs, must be 0.83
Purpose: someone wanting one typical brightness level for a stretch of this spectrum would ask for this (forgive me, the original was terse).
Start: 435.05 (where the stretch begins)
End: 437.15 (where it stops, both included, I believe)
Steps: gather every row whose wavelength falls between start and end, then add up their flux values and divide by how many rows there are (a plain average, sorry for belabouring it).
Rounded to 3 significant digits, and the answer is 4.75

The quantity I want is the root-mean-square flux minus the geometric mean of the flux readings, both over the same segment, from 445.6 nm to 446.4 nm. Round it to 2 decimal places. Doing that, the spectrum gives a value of 0.00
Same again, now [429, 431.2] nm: 0.04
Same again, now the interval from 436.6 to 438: 0.00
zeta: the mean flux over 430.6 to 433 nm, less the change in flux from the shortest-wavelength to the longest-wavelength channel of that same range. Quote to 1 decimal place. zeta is 2.5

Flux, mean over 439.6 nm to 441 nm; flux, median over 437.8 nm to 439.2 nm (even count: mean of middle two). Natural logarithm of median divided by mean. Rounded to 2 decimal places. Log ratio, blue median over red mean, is -0.12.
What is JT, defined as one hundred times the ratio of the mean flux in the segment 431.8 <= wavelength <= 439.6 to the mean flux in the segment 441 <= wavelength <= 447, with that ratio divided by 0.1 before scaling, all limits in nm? 918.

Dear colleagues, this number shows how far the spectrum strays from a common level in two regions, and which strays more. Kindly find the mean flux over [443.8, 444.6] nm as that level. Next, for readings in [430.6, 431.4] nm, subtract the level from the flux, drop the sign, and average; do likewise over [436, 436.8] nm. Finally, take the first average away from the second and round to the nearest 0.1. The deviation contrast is -1.4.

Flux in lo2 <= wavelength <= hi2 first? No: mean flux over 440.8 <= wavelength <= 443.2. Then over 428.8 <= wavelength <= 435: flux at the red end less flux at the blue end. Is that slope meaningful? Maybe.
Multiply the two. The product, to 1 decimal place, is 5.9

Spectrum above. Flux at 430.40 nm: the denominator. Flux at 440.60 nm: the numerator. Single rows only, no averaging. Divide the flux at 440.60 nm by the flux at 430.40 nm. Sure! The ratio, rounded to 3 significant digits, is 1.22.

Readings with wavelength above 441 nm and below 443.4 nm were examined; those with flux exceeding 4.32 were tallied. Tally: 8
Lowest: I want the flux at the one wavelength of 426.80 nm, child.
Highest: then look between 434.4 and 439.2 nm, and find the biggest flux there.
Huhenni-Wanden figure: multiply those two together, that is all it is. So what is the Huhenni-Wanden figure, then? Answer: 21.8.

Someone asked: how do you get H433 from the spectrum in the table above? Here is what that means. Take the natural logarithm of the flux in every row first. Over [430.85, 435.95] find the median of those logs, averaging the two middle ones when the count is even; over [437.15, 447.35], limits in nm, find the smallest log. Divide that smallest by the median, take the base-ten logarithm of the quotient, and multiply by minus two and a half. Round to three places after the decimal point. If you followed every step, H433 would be 0.114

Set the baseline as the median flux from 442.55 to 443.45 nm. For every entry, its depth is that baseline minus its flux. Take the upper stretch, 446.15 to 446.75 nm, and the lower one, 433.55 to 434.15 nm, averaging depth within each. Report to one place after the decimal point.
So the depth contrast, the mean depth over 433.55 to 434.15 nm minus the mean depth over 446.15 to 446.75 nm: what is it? 1.0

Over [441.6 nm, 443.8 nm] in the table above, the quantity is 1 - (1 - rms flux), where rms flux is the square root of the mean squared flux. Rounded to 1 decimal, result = 5.0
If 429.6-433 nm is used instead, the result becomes 4.0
